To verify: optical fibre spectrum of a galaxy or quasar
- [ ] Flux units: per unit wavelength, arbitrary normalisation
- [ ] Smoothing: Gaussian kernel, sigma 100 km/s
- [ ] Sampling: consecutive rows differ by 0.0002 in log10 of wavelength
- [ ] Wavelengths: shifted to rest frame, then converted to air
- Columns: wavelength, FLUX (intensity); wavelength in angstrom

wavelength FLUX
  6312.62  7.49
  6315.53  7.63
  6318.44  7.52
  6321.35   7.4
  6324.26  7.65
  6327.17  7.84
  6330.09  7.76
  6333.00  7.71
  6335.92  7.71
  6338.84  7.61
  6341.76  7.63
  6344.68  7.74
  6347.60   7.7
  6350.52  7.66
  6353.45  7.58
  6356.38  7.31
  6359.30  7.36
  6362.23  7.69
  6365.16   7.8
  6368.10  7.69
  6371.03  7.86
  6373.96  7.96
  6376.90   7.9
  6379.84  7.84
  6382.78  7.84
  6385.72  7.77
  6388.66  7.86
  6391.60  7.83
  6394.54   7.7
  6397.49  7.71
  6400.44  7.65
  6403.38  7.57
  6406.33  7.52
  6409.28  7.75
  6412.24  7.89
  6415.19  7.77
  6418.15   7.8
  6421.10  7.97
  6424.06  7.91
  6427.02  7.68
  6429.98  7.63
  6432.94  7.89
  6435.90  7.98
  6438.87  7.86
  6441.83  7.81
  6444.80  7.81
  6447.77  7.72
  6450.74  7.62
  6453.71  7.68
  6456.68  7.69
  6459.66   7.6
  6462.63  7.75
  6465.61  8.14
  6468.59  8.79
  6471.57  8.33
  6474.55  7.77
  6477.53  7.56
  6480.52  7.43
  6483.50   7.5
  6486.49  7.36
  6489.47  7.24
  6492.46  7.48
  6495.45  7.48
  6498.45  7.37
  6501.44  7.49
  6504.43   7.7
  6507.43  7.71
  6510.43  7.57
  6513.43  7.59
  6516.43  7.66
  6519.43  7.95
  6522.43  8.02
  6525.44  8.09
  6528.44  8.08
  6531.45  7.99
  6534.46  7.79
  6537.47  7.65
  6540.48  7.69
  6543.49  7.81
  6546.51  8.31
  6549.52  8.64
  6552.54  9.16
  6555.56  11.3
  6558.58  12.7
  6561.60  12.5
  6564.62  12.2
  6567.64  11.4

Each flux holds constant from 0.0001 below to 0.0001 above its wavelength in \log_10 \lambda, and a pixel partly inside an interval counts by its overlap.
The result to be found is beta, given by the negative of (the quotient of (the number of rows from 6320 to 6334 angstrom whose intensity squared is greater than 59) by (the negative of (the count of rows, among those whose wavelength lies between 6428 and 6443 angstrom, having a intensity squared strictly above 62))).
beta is 1.5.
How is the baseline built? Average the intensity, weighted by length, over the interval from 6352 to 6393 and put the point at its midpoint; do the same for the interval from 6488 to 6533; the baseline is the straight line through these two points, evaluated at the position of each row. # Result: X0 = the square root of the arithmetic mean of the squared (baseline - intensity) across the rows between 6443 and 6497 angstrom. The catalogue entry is 0.36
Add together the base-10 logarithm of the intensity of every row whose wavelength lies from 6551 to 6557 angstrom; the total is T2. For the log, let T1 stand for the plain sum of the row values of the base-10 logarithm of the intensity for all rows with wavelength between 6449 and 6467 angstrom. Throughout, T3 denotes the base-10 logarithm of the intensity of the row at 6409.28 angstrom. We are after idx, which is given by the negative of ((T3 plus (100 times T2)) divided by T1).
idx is -38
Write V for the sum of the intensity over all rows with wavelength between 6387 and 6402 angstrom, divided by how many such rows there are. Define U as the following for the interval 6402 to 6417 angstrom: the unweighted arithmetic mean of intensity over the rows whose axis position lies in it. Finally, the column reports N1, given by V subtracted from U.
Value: -0.05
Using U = 7.70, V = 7.75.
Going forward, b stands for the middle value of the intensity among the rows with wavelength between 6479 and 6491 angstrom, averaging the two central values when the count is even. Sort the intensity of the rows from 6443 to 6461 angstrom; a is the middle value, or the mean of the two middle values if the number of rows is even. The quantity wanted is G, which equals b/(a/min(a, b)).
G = 7.1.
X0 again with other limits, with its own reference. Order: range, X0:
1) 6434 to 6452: 0.14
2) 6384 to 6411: 0.11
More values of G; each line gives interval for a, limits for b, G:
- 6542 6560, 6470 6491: 6.3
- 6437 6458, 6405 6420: 7.8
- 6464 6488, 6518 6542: 8.0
